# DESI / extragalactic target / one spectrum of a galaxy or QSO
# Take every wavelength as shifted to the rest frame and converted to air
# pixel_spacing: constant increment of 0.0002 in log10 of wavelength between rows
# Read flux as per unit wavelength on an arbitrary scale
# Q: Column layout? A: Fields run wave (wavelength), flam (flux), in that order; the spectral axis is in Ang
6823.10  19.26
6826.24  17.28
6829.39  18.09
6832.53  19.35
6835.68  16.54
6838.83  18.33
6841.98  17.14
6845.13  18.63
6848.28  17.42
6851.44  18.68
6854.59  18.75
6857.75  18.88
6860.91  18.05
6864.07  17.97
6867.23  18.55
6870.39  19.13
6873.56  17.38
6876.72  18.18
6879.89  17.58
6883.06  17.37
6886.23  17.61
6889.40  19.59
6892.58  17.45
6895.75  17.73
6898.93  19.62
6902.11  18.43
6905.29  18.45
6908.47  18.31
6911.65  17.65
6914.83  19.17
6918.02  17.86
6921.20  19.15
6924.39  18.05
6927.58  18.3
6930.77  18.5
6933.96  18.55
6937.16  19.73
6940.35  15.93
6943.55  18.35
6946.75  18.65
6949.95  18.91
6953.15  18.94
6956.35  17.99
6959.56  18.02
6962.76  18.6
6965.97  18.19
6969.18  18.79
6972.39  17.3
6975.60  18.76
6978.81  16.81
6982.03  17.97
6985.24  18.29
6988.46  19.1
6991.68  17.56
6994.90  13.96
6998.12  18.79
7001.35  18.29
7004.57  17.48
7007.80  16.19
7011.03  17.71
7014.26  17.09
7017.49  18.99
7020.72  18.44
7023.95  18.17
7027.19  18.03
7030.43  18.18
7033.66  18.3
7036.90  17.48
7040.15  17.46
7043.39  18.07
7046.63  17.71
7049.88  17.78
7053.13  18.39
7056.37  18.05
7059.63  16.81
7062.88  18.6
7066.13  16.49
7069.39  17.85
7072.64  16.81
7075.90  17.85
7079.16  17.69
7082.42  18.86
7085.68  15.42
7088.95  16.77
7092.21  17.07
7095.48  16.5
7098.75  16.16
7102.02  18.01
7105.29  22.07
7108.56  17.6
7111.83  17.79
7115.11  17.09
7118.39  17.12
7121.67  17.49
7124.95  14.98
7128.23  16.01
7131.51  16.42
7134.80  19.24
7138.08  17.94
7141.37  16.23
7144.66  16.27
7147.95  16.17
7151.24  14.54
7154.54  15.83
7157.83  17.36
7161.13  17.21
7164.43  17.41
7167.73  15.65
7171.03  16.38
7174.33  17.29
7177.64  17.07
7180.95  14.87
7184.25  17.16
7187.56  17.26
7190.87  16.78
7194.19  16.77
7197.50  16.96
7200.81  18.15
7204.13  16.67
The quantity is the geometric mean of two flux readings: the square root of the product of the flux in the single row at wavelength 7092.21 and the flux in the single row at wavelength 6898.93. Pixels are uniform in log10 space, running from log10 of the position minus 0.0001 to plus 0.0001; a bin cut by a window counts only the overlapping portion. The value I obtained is 18.3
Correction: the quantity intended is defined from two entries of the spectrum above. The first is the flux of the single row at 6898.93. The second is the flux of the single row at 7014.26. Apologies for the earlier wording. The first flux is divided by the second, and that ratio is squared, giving 1.32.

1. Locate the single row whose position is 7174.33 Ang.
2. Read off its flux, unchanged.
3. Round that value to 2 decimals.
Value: 17.29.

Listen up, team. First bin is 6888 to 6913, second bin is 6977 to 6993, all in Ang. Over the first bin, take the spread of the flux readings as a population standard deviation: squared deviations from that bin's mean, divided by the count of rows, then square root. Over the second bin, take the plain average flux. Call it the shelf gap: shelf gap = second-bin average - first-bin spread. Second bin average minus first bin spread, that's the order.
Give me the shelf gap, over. 17.2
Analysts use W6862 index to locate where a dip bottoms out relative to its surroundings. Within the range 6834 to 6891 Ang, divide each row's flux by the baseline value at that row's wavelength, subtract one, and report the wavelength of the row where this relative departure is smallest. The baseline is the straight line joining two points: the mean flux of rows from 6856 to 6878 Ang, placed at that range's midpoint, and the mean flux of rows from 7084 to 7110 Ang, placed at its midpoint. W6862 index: 6835.68 Ang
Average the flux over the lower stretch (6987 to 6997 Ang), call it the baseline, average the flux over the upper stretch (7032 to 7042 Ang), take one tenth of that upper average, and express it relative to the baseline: 0.105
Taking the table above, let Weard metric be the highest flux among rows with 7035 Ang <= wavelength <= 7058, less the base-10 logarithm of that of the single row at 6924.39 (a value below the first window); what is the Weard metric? 17.1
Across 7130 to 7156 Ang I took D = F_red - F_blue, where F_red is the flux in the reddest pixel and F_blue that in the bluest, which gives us -0.6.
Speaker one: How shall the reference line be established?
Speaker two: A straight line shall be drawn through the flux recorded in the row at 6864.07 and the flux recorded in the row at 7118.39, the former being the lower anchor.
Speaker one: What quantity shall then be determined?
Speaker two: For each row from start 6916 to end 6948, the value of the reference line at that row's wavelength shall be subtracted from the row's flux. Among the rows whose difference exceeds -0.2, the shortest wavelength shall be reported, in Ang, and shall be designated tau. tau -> 6918.02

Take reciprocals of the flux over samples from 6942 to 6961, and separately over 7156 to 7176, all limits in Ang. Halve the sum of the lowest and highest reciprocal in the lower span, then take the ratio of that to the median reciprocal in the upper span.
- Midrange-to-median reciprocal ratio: 0.93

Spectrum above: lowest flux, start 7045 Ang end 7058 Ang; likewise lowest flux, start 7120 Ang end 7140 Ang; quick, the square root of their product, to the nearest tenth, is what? 16.3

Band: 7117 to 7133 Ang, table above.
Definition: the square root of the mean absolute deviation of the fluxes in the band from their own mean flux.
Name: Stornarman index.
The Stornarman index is 0.85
